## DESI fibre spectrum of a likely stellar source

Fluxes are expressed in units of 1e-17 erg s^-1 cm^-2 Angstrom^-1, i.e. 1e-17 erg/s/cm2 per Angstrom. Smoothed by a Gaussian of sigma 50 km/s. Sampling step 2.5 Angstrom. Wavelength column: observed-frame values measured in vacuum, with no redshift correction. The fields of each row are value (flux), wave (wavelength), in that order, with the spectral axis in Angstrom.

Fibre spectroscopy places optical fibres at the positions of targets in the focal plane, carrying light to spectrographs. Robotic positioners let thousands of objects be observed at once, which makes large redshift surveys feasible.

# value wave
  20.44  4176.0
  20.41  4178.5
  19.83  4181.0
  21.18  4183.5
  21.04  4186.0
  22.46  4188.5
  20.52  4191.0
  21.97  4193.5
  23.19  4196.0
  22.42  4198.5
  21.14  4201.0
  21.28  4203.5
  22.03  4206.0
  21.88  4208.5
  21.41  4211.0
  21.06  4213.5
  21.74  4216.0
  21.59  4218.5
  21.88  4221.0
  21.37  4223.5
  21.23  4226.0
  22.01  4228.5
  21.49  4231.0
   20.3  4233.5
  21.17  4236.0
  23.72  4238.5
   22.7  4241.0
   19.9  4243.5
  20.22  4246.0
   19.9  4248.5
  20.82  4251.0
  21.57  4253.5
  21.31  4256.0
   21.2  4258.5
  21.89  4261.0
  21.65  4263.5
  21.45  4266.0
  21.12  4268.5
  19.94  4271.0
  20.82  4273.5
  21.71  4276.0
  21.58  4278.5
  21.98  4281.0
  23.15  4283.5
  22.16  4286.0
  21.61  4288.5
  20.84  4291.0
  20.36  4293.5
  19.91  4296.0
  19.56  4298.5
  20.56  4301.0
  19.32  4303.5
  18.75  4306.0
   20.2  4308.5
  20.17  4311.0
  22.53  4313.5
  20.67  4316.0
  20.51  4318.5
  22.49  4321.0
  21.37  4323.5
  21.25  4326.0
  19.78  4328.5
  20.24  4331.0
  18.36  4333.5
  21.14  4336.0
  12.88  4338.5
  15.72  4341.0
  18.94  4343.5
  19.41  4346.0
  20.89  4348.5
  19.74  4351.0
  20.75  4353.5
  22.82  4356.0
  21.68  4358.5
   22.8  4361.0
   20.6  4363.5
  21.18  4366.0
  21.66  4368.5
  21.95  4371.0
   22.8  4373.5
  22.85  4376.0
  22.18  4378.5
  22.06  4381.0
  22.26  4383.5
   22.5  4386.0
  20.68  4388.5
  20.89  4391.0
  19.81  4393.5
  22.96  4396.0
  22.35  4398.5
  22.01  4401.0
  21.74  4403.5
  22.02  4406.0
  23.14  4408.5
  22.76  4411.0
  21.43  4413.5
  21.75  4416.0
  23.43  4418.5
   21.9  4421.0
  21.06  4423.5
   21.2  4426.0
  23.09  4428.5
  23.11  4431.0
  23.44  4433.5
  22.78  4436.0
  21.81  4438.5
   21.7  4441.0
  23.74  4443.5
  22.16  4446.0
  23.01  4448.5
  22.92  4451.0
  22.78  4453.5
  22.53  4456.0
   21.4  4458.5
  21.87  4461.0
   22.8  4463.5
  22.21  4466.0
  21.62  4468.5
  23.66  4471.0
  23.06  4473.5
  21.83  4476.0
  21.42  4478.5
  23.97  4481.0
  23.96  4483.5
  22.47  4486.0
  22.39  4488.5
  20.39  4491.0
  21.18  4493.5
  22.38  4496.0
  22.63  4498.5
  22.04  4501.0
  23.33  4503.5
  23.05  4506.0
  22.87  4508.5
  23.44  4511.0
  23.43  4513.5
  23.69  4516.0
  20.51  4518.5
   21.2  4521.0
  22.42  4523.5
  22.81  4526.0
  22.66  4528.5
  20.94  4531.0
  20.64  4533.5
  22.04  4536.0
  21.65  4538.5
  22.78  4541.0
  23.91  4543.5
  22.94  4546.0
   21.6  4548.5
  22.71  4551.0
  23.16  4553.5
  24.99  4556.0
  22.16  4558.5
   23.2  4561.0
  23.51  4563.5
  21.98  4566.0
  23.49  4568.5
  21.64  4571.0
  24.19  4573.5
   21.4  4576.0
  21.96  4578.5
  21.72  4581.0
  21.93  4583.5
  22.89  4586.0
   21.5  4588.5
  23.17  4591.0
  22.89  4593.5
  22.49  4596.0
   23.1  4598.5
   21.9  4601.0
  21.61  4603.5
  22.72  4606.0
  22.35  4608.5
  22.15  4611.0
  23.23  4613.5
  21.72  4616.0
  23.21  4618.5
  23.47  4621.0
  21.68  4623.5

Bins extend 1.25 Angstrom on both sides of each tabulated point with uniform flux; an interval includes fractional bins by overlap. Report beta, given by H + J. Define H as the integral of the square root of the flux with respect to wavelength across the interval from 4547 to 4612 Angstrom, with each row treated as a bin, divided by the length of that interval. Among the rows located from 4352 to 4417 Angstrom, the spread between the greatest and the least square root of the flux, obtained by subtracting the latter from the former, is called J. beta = 5.11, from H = 4.75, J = 0.36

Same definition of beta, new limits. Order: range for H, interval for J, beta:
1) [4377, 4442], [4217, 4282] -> 5.11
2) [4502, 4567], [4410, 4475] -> 5.04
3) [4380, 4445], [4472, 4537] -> 5.08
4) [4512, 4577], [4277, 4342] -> 5.97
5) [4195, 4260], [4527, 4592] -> 5.09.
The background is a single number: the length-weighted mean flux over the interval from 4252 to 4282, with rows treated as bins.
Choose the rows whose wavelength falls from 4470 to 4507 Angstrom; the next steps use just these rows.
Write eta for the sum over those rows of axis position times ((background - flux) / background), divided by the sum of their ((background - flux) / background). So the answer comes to 4487.2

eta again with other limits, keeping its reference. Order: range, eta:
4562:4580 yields 4569.5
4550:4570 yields 4559.4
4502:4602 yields 4551.4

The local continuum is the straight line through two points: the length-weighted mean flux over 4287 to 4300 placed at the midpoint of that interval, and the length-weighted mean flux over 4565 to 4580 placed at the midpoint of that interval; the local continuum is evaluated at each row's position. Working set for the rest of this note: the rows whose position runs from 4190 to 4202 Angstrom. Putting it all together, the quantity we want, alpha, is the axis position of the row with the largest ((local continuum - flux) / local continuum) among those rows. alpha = 4191.0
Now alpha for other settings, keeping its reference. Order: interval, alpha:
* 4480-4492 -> 4491.0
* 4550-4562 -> 4558.5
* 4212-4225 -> 4213.5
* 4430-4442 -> 4441.0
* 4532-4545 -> 4533.5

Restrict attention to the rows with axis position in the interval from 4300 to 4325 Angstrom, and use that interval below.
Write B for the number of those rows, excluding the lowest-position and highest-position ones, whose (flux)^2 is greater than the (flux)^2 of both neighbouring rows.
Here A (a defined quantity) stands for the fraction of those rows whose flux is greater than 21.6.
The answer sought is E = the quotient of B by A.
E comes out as 15.0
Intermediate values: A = 0.20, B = 3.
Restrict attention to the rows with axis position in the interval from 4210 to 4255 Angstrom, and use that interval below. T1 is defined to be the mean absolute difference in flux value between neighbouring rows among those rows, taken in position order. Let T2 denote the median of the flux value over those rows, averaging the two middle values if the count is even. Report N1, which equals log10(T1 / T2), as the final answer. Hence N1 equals -1.410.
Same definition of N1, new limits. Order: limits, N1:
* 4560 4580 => -1.154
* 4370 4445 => -1.441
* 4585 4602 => -1.394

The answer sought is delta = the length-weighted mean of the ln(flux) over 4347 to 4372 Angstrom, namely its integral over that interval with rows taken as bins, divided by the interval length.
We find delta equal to 3.06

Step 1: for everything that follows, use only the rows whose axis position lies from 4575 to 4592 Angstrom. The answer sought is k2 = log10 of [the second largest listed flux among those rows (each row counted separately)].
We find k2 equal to 1.36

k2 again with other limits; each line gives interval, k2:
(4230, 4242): 1.36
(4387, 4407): 1.35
